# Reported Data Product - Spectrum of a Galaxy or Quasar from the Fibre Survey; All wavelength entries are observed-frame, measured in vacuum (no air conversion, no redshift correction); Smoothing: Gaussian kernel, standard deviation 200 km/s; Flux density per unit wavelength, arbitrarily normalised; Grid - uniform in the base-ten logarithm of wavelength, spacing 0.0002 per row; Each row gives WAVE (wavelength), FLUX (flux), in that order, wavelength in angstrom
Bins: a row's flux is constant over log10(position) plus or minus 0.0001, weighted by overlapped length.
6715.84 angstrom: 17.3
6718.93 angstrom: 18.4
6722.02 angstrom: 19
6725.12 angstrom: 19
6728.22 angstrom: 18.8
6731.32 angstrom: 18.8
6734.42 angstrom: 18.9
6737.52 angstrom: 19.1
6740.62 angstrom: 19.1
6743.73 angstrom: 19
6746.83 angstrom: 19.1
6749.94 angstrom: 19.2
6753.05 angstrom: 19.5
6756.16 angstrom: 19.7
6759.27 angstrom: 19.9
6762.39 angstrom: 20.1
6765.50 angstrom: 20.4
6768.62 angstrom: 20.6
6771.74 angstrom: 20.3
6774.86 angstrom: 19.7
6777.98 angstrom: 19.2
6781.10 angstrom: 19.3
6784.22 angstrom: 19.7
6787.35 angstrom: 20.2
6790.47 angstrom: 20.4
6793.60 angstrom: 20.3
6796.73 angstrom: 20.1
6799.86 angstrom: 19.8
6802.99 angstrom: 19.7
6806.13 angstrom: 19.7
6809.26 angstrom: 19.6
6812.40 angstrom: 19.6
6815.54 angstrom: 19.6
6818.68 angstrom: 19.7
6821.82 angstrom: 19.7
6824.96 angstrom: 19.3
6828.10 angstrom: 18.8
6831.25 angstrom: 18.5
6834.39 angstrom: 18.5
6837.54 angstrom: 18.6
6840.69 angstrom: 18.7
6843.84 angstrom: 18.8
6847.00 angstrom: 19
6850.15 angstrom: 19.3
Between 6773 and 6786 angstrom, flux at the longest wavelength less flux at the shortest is 0.0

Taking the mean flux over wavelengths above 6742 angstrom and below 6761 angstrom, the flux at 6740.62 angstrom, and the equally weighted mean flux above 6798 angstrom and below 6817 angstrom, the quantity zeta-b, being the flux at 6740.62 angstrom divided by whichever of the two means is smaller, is 0.98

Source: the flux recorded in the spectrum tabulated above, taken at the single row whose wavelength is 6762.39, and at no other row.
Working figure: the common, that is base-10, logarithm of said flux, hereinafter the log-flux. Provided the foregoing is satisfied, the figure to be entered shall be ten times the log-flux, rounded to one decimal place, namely 13.0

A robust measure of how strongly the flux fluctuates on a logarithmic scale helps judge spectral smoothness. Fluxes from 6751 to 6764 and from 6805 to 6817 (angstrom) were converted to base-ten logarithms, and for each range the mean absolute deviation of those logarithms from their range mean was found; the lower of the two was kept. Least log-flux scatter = 0.0008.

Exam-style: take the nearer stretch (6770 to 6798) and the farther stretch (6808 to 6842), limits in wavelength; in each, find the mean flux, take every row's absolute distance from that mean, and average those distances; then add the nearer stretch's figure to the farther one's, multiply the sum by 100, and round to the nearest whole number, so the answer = 87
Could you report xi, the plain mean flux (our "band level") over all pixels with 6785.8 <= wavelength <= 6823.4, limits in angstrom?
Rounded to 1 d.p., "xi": 19.9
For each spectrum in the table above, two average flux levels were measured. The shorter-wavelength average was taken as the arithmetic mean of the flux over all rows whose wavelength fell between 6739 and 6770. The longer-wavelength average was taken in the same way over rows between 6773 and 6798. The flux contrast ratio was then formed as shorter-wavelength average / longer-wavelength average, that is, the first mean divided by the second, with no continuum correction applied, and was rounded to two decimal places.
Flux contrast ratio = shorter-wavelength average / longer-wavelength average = 0.99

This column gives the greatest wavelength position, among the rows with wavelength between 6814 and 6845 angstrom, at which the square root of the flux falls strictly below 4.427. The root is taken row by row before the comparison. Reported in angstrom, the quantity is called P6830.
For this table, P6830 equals 6843.84 angstrom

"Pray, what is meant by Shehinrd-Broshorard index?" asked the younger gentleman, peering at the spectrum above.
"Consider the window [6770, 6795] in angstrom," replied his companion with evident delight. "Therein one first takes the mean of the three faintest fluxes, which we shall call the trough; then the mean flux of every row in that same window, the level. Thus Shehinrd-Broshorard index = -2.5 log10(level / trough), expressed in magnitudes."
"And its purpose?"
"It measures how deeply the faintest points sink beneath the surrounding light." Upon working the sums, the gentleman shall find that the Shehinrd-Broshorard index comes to -0.027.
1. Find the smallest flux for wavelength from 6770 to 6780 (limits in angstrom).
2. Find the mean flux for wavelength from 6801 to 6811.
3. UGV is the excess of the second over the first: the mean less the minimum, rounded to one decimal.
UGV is 0.5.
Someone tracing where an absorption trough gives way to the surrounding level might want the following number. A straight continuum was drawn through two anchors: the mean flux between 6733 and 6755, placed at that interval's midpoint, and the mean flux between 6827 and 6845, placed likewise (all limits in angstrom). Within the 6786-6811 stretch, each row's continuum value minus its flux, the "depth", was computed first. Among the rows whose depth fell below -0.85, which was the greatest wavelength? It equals 6806.13 angstrom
